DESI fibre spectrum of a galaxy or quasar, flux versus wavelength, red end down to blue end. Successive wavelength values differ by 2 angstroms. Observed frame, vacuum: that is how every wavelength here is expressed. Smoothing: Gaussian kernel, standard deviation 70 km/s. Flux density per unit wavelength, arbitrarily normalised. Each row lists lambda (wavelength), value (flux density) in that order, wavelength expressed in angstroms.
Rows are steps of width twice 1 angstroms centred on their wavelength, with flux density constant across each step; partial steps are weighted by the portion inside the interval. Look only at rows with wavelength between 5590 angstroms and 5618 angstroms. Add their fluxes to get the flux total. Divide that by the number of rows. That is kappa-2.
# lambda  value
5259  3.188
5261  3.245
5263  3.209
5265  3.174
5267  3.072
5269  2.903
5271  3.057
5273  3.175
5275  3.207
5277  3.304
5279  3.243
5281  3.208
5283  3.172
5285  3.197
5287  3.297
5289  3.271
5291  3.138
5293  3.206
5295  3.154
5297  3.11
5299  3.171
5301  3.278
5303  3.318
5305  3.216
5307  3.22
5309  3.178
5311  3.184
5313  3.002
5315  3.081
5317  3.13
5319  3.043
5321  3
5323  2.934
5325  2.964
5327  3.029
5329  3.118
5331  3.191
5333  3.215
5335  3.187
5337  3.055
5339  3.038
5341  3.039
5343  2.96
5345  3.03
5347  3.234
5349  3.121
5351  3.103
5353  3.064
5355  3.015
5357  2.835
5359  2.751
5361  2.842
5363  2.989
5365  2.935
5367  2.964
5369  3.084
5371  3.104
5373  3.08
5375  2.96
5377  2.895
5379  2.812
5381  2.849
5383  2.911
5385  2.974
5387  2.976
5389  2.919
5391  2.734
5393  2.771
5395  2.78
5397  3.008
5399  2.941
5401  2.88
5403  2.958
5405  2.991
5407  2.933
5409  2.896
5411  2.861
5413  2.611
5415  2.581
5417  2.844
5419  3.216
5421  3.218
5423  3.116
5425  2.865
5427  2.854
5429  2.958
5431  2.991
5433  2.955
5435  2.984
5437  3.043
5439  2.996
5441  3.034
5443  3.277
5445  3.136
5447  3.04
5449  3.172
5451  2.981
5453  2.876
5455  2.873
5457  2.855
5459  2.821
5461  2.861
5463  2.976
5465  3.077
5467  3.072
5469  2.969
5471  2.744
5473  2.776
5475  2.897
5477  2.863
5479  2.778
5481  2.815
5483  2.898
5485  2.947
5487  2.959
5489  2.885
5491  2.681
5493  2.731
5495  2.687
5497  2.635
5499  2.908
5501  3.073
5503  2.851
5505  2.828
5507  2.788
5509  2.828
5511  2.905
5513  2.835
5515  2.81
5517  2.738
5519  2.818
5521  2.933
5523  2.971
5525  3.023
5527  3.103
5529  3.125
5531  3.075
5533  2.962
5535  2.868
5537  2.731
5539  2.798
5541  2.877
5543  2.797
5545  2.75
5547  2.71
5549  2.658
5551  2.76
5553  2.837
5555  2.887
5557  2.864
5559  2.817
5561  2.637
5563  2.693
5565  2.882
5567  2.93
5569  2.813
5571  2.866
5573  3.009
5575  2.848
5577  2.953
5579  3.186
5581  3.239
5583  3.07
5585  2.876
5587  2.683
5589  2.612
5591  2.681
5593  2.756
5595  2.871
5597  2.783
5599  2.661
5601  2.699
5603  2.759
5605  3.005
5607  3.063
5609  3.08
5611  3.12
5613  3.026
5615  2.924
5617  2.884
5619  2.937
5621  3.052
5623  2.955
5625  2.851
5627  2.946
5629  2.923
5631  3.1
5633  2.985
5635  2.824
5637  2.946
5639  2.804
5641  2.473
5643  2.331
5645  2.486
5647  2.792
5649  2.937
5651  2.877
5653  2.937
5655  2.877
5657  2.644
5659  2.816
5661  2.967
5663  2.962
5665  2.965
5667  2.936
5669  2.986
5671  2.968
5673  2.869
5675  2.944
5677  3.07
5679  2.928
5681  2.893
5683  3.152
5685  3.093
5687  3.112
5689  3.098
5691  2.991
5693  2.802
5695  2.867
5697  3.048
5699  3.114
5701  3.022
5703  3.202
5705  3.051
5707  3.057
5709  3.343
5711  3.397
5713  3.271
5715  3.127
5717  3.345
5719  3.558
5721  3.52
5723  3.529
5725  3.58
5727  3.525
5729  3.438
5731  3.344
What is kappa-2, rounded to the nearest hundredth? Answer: 2.88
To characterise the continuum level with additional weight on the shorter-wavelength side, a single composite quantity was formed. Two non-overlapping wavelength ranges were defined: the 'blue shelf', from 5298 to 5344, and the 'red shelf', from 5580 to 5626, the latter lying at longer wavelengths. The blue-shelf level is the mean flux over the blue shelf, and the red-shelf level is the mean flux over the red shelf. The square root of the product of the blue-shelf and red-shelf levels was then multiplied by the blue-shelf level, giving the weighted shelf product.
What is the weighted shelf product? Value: 9.3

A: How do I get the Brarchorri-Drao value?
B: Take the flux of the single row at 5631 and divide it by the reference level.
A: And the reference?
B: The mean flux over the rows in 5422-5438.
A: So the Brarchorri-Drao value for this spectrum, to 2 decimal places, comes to 1.04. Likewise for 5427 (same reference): 0.96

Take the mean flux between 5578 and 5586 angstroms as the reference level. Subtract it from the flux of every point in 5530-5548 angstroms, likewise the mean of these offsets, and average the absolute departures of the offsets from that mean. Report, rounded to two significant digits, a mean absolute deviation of 0.093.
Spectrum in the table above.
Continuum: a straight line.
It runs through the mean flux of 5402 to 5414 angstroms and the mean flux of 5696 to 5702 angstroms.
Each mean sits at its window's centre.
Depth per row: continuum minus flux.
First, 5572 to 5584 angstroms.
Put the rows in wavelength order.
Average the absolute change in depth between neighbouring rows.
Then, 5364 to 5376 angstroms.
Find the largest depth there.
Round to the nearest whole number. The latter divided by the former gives -1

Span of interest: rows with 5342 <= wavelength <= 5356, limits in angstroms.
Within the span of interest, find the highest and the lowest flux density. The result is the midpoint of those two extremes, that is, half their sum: 3.10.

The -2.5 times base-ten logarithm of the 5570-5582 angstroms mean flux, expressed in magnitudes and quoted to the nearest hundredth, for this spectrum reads -1.20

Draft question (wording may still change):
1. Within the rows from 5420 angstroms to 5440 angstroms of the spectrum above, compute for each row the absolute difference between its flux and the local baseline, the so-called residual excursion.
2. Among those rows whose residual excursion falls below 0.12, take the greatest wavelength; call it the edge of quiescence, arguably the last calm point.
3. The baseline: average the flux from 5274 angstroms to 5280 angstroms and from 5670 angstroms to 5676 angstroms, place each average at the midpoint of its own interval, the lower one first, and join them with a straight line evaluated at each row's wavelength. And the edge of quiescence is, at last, 5437 angstroms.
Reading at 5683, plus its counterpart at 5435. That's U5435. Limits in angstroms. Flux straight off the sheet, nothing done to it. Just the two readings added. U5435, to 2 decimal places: 6.14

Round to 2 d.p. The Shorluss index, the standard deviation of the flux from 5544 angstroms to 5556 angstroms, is 0.08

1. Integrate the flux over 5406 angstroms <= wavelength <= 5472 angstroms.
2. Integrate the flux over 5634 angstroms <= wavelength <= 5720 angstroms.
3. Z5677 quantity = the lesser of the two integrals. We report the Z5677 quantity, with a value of 195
